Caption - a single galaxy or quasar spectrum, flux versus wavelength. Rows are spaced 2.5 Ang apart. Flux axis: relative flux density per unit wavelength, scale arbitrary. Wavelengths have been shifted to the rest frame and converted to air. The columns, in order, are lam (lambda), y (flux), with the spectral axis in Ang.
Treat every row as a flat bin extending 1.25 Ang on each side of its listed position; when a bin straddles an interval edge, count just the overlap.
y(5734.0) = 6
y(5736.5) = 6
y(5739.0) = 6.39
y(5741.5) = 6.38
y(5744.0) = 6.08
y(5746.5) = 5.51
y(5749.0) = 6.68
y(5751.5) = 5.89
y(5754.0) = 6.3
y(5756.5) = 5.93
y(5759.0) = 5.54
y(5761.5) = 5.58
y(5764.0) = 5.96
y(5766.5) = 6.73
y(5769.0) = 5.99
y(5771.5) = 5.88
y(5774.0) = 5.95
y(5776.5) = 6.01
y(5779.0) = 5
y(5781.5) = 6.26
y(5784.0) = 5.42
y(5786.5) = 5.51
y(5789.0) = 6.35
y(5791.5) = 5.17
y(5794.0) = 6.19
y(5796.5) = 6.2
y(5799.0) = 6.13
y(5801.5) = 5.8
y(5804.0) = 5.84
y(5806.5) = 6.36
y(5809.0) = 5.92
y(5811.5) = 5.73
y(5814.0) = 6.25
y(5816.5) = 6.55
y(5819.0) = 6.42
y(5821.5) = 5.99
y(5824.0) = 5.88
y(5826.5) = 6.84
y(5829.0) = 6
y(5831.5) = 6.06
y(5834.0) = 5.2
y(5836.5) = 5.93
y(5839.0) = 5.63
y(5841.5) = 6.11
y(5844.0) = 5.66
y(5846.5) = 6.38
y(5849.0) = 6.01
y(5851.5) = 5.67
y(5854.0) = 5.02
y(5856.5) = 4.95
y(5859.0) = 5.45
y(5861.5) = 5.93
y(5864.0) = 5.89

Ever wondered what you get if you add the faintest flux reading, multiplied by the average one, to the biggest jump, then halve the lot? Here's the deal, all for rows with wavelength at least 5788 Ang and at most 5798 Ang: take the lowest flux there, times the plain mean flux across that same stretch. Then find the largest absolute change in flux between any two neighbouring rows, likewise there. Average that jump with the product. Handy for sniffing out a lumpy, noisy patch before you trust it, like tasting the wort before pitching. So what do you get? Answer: 16.0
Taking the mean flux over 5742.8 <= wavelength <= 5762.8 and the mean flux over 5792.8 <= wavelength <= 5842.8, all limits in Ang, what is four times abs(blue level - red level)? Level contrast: 0.45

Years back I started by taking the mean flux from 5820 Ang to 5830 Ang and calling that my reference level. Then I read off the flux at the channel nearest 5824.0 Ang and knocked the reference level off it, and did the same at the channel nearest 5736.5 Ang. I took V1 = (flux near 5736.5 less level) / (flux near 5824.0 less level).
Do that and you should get 0.6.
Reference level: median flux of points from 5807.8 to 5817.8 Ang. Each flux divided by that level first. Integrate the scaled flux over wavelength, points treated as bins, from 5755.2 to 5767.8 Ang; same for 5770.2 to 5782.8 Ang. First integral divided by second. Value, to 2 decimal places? 1.02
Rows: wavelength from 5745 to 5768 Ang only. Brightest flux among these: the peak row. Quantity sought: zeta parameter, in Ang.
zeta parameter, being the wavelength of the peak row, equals 5766.5 Ang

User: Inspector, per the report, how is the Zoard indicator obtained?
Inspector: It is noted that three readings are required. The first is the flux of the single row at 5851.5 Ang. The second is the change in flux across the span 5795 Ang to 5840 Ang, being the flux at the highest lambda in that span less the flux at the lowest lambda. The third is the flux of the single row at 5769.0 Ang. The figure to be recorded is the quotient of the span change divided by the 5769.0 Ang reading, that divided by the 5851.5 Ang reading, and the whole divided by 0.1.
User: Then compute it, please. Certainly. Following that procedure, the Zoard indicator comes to -0.17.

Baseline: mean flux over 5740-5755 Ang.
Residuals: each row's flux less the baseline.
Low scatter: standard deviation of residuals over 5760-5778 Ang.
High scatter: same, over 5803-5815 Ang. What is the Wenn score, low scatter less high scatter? 0.08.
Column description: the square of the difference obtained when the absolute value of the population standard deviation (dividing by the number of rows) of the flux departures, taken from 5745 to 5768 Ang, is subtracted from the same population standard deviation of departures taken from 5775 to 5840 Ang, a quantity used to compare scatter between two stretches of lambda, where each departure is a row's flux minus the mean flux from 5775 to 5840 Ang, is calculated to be 0.0001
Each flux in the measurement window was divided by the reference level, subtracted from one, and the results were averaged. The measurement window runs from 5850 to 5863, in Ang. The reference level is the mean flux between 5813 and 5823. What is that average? 0.14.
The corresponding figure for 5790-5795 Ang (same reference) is 0.10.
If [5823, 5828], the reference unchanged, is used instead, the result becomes -0.01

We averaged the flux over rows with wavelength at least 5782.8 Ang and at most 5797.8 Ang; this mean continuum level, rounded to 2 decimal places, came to 5.81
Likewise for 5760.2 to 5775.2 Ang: 6.01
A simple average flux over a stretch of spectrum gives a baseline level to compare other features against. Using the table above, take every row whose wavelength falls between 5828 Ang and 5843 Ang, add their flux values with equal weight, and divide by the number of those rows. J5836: 5.82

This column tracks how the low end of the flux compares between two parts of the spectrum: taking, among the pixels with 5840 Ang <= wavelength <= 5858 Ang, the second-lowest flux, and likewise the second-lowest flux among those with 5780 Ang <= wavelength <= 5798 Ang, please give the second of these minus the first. 0.4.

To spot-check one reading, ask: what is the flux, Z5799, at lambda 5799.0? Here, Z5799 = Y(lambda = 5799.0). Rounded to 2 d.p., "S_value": 6.13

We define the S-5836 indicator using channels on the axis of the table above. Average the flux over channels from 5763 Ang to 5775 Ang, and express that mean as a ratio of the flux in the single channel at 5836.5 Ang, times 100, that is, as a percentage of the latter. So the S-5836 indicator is 103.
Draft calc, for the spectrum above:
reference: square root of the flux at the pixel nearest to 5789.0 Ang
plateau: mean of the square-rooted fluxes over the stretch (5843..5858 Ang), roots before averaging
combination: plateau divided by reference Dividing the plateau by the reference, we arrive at 0.94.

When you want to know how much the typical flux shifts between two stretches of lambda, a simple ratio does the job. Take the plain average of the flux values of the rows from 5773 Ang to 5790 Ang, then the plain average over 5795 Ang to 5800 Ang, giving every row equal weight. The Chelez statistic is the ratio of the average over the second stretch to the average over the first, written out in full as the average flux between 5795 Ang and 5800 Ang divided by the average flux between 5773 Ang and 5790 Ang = 1.07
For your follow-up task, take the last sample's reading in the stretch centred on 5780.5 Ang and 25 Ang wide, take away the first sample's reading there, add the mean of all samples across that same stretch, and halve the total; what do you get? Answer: 2.47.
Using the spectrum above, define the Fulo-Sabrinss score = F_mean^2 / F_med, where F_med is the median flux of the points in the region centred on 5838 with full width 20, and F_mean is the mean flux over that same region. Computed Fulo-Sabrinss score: 5.78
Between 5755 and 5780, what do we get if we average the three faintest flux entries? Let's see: 5.4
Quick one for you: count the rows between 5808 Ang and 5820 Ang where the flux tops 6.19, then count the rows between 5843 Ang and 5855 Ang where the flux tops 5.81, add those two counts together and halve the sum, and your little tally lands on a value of 2.50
